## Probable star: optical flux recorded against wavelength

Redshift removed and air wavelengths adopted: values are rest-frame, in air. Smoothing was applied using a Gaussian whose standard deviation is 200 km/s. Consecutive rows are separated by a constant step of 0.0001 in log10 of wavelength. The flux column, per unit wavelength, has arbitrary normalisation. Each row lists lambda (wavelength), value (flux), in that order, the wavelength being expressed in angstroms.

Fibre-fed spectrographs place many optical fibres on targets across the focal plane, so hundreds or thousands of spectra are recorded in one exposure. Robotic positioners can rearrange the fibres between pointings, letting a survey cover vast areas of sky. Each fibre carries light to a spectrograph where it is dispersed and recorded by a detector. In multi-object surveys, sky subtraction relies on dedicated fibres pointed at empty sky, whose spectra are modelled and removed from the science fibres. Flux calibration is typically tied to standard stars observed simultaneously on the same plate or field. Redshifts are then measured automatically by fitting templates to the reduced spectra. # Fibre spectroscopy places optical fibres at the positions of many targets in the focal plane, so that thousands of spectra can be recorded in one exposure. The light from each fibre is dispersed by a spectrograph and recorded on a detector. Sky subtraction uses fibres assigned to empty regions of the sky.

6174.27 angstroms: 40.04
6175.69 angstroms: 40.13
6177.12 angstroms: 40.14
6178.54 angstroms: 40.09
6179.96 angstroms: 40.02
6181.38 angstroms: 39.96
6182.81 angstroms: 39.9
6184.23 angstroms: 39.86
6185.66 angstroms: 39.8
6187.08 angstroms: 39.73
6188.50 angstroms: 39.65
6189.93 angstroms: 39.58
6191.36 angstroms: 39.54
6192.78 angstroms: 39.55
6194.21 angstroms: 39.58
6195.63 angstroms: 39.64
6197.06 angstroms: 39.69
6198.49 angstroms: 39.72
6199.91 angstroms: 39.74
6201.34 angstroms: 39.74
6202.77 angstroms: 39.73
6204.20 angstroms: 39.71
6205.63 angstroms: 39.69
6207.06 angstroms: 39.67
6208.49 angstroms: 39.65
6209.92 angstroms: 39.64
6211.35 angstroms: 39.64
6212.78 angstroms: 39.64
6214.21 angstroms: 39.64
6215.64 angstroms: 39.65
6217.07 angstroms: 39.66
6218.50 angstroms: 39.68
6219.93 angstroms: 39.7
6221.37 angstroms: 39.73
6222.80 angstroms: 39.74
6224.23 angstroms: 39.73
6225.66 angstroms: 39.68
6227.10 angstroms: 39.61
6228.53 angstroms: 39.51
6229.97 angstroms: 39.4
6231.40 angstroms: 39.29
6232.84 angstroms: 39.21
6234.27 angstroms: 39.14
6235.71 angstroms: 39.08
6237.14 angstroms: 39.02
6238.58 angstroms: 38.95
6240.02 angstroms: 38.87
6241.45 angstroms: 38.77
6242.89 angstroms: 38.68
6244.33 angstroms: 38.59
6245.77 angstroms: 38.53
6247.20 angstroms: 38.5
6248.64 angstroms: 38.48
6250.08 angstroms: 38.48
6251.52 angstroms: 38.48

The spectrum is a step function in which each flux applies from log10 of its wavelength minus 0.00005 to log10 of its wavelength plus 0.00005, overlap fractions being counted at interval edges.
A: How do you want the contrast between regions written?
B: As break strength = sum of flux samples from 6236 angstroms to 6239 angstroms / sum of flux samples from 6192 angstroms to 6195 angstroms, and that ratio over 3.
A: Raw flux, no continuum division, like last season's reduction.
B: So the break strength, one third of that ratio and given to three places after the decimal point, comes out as 0.328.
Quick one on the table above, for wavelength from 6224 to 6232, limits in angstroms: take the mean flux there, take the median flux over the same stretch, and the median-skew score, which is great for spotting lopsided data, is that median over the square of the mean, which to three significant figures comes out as 0.0253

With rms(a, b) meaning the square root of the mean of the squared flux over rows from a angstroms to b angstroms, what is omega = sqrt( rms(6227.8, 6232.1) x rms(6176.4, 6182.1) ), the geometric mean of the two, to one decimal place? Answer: 39.7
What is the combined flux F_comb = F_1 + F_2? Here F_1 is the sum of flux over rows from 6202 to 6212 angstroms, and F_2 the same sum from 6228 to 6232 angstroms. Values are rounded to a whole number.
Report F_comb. 396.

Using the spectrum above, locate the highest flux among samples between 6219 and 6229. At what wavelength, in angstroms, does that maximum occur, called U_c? 6222.80 angstroms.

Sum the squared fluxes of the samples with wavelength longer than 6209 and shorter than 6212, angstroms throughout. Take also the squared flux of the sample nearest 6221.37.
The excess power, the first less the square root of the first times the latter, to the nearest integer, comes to 915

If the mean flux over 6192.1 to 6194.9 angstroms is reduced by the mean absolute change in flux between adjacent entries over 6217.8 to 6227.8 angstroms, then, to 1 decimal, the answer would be 39.5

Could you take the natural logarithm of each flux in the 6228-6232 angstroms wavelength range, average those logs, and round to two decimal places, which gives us 3.67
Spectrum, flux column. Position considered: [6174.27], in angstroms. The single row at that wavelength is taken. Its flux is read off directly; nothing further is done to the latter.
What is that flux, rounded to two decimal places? 40.04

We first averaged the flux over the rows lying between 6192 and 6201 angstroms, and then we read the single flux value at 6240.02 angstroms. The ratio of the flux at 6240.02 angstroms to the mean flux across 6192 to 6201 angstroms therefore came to 0.98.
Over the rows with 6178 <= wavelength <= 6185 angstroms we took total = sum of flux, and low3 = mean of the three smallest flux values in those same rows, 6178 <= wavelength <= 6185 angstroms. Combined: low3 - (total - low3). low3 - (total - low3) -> -120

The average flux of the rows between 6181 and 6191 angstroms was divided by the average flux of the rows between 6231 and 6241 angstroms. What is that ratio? 1.02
